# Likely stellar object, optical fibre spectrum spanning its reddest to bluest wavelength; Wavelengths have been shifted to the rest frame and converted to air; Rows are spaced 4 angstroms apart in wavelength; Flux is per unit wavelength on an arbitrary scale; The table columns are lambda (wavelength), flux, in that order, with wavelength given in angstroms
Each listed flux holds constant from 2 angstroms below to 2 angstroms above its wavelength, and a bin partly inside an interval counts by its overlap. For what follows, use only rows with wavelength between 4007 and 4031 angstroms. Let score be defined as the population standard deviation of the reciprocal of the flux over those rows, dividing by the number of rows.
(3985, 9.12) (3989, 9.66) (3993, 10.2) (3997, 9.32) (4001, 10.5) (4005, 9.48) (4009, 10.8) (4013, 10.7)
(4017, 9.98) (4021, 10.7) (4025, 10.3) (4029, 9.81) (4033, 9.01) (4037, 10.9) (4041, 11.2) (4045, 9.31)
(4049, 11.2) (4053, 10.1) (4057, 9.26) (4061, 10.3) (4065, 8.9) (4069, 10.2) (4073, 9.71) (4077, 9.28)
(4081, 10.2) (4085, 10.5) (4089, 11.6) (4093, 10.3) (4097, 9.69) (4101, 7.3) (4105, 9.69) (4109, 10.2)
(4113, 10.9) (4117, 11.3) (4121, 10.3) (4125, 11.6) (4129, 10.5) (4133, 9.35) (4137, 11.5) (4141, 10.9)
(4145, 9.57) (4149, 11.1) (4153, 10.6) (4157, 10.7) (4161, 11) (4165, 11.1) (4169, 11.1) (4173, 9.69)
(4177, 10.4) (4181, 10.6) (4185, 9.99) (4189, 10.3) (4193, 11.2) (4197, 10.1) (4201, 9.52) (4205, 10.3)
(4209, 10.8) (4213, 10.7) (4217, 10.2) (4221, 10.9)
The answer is 0.0036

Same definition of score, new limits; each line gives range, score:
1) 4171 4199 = 0.0041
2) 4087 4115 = 0.0152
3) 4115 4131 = 0.0045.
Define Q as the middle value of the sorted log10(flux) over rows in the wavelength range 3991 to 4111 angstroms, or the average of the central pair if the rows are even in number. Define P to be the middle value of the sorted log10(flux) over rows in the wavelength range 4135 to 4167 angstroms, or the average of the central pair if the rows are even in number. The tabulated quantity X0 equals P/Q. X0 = 1.03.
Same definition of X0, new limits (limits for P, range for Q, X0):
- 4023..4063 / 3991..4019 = 1.00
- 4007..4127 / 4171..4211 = 1.00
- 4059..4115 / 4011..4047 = 1.00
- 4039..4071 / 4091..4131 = 0.99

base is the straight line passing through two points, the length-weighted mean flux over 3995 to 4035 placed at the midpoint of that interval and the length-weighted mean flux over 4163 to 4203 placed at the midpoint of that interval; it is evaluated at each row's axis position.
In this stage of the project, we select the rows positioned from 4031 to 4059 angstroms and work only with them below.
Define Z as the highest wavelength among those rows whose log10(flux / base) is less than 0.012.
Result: 4057 angstroms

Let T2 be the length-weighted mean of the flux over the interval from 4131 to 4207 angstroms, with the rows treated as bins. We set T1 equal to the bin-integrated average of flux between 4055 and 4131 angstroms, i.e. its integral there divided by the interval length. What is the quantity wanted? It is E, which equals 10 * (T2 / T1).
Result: 10.4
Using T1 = 10.1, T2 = 10.5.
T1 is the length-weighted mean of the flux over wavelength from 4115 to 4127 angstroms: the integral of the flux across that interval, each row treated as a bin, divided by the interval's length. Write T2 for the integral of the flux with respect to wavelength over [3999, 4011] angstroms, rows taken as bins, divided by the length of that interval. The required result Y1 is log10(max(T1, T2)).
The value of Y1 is 1.04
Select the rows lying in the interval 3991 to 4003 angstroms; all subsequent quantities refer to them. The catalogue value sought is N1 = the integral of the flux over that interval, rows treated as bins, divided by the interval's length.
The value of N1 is 10.0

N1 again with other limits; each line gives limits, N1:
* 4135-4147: 10.7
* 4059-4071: 9.8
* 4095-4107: 8.9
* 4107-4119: 10.8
